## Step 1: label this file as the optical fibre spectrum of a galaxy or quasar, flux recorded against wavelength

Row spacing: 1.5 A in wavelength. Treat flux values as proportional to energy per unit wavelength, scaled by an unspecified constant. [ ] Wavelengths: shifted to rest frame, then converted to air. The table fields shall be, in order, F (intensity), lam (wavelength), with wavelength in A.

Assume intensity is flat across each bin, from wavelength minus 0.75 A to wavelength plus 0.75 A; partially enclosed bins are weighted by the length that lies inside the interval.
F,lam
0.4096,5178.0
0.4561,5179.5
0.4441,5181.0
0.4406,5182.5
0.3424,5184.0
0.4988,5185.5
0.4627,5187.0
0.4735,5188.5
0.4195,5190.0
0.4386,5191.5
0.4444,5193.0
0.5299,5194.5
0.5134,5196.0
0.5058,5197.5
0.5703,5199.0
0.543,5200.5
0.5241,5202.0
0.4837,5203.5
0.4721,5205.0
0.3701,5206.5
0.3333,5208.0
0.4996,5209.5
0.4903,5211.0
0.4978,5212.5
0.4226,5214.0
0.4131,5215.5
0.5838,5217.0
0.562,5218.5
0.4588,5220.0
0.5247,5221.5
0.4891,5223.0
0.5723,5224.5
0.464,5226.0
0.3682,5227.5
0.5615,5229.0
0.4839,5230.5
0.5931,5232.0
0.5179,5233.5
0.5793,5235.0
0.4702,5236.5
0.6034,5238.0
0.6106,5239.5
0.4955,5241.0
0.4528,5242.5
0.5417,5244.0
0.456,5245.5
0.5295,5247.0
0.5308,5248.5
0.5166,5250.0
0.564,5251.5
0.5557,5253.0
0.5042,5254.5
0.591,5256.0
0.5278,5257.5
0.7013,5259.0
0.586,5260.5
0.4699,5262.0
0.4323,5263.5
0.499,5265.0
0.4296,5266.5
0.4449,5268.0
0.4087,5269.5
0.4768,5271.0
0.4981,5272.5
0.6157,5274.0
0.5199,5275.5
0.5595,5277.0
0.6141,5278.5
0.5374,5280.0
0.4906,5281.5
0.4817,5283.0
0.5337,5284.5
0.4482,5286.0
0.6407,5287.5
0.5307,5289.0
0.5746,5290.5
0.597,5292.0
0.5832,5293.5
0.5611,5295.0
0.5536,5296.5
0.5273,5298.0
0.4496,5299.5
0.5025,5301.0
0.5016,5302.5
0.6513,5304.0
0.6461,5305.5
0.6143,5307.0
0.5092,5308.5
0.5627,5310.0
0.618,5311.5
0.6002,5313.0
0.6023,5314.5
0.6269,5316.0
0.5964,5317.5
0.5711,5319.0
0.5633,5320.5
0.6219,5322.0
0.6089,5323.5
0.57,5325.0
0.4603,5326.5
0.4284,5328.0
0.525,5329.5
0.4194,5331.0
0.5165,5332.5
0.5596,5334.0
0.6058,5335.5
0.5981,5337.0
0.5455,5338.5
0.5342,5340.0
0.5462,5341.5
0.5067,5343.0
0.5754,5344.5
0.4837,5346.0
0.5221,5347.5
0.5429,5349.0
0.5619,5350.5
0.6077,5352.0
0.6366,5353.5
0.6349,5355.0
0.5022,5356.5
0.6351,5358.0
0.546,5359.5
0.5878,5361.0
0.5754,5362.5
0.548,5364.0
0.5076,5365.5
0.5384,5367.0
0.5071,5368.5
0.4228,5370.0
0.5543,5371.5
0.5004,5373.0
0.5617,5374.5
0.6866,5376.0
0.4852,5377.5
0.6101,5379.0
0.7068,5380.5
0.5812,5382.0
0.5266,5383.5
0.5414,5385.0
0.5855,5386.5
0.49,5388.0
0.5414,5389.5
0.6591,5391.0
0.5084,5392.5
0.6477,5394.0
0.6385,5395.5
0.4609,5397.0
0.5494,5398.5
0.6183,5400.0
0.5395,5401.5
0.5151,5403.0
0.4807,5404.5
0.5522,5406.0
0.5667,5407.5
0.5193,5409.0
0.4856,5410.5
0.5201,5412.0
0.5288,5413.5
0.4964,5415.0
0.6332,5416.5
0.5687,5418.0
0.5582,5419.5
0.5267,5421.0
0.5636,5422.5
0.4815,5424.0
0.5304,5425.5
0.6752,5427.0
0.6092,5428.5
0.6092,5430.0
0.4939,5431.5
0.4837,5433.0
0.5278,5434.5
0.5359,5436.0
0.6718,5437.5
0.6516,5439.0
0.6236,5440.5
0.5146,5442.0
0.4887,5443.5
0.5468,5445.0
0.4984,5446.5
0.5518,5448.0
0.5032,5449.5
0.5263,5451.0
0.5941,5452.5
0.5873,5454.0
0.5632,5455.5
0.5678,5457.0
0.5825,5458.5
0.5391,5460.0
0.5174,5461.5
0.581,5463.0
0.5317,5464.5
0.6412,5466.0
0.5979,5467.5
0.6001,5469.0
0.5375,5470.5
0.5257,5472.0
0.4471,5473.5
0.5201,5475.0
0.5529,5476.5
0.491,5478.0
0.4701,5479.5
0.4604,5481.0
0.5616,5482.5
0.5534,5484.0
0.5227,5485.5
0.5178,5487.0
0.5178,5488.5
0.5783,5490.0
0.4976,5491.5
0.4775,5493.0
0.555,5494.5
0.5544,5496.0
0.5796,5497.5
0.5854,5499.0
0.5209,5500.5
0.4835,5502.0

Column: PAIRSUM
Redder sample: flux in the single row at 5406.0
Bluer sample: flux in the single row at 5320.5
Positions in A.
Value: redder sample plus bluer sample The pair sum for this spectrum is 1.12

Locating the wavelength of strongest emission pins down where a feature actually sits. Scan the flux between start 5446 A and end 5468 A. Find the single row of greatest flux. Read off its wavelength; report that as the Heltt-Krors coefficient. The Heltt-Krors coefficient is 5466.0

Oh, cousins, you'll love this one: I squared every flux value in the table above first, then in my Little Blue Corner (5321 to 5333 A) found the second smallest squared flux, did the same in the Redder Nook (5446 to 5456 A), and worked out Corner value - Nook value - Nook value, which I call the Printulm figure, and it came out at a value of -0.32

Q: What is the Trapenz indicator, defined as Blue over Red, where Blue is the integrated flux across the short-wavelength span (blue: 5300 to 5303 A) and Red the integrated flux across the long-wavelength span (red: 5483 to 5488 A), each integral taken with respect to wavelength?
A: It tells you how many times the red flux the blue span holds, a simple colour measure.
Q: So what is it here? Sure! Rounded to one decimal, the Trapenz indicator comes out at 0.6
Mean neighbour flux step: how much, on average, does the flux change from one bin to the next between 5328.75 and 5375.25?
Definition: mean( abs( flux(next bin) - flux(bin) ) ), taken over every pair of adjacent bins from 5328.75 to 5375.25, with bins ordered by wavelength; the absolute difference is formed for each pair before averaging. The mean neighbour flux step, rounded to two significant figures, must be 0.053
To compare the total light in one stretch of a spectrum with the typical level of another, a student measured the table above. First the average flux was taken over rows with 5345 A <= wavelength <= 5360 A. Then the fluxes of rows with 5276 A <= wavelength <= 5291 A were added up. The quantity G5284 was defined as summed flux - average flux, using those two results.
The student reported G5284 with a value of 4.8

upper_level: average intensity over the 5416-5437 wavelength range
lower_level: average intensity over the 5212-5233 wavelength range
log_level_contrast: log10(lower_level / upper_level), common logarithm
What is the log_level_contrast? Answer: -0.047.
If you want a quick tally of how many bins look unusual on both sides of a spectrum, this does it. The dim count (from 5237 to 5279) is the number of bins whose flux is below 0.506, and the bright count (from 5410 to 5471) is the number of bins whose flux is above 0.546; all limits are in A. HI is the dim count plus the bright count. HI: 33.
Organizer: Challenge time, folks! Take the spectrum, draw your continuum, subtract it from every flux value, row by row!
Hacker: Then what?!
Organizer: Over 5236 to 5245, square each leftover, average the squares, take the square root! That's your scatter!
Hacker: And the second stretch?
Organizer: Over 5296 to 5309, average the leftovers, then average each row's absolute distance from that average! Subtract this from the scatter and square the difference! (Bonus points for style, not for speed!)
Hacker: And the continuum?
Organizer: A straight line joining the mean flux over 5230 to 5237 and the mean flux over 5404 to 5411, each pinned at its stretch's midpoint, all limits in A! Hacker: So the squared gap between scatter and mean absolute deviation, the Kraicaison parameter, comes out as 0.0000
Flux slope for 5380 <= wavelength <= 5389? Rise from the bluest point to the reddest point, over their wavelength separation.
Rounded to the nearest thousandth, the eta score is -0.029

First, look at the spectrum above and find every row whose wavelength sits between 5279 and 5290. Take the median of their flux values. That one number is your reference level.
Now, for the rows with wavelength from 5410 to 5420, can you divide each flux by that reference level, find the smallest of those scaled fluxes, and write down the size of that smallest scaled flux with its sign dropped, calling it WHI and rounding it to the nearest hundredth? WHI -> 0.92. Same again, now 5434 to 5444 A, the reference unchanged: 0.92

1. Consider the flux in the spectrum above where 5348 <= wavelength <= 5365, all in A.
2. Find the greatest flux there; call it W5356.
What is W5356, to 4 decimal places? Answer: 0.6366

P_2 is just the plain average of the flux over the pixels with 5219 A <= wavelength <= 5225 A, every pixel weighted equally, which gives 0.511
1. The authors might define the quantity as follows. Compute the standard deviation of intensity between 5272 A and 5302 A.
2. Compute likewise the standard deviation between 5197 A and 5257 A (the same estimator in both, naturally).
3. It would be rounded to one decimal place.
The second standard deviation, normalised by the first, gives 1.2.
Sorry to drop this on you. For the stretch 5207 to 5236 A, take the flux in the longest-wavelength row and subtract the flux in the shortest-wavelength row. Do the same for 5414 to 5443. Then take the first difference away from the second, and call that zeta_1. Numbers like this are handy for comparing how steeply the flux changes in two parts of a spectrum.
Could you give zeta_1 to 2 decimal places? -0.23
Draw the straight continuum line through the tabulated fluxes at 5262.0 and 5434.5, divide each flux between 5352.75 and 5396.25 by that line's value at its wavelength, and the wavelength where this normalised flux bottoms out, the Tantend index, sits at 5370.0 A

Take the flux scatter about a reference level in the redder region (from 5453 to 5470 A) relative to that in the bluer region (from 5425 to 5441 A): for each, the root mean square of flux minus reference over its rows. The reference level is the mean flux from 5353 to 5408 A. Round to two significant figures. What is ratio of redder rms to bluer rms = 0.51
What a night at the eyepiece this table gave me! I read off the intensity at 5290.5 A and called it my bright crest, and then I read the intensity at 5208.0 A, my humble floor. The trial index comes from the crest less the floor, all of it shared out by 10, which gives 0.024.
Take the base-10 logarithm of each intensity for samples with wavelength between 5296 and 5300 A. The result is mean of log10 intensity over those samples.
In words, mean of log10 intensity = -0.29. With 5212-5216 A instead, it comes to -0.35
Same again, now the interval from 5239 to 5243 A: -0.29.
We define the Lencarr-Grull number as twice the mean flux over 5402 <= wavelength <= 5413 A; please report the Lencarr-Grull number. 1.04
